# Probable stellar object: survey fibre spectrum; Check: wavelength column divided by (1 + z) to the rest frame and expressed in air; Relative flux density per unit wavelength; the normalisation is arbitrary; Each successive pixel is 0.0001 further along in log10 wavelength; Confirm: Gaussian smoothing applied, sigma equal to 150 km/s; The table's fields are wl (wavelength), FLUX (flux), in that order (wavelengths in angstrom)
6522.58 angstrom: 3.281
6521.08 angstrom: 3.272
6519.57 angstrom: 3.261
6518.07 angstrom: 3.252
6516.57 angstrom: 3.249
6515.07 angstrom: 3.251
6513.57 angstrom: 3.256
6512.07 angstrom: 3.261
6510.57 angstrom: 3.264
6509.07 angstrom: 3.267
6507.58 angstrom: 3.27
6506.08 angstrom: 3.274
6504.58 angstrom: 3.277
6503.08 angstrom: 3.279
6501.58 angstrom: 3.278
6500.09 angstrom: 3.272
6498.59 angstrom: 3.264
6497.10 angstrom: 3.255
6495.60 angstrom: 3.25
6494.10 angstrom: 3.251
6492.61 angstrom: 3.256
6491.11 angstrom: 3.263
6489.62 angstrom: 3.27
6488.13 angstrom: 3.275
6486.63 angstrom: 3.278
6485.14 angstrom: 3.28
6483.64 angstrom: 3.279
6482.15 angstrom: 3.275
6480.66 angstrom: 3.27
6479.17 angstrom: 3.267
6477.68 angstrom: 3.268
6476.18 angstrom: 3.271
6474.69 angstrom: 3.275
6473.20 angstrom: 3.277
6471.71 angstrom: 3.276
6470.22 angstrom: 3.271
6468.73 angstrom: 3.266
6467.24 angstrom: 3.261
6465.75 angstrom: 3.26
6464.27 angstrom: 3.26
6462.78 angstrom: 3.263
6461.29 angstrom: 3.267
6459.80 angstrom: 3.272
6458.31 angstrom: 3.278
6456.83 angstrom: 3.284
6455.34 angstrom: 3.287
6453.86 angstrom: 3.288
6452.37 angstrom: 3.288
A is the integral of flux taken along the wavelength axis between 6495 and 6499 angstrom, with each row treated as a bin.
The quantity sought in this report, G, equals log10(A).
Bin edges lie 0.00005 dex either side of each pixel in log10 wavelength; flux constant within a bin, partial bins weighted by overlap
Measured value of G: 1.11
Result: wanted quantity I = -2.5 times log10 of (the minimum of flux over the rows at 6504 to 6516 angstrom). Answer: -1.280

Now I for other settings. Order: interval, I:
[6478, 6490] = -1.285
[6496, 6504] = -1.281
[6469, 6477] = -1.287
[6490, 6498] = -1.280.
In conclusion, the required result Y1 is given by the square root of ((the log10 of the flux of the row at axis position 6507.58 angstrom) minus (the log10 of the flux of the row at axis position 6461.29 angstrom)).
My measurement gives 0.020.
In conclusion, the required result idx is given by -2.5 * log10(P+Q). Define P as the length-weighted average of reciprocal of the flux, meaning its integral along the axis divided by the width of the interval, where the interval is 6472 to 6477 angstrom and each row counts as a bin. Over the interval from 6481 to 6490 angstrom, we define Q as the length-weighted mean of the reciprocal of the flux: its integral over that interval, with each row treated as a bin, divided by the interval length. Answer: 0.536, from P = 0.305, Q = 0.3052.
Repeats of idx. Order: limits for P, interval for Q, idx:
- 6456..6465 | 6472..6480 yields 0.535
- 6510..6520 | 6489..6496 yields 0.529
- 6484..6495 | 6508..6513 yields 0.532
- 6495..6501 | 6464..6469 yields 0.530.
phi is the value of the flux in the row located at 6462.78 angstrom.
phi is 3.263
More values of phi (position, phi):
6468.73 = 3.266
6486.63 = 3.278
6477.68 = 3.268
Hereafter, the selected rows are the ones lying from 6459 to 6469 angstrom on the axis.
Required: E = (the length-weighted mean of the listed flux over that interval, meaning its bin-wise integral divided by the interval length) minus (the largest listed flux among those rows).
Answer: -0.009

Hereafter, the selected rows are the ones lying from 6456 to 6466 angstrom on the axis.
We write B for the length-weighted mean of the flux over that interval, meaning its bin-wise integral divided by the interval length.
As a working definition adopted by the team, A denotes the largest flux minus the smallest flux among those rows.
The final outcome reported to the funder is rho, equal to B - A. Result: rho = 3.25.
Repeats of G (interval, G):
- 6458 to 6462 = 1.12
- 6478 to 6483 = 1.21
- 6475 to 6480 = 1.21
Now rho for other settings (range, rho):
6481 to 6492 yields 3.26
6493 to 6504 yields 3.24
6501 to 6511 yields 3.26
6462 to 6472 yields 3.25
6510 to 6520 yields 3.24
